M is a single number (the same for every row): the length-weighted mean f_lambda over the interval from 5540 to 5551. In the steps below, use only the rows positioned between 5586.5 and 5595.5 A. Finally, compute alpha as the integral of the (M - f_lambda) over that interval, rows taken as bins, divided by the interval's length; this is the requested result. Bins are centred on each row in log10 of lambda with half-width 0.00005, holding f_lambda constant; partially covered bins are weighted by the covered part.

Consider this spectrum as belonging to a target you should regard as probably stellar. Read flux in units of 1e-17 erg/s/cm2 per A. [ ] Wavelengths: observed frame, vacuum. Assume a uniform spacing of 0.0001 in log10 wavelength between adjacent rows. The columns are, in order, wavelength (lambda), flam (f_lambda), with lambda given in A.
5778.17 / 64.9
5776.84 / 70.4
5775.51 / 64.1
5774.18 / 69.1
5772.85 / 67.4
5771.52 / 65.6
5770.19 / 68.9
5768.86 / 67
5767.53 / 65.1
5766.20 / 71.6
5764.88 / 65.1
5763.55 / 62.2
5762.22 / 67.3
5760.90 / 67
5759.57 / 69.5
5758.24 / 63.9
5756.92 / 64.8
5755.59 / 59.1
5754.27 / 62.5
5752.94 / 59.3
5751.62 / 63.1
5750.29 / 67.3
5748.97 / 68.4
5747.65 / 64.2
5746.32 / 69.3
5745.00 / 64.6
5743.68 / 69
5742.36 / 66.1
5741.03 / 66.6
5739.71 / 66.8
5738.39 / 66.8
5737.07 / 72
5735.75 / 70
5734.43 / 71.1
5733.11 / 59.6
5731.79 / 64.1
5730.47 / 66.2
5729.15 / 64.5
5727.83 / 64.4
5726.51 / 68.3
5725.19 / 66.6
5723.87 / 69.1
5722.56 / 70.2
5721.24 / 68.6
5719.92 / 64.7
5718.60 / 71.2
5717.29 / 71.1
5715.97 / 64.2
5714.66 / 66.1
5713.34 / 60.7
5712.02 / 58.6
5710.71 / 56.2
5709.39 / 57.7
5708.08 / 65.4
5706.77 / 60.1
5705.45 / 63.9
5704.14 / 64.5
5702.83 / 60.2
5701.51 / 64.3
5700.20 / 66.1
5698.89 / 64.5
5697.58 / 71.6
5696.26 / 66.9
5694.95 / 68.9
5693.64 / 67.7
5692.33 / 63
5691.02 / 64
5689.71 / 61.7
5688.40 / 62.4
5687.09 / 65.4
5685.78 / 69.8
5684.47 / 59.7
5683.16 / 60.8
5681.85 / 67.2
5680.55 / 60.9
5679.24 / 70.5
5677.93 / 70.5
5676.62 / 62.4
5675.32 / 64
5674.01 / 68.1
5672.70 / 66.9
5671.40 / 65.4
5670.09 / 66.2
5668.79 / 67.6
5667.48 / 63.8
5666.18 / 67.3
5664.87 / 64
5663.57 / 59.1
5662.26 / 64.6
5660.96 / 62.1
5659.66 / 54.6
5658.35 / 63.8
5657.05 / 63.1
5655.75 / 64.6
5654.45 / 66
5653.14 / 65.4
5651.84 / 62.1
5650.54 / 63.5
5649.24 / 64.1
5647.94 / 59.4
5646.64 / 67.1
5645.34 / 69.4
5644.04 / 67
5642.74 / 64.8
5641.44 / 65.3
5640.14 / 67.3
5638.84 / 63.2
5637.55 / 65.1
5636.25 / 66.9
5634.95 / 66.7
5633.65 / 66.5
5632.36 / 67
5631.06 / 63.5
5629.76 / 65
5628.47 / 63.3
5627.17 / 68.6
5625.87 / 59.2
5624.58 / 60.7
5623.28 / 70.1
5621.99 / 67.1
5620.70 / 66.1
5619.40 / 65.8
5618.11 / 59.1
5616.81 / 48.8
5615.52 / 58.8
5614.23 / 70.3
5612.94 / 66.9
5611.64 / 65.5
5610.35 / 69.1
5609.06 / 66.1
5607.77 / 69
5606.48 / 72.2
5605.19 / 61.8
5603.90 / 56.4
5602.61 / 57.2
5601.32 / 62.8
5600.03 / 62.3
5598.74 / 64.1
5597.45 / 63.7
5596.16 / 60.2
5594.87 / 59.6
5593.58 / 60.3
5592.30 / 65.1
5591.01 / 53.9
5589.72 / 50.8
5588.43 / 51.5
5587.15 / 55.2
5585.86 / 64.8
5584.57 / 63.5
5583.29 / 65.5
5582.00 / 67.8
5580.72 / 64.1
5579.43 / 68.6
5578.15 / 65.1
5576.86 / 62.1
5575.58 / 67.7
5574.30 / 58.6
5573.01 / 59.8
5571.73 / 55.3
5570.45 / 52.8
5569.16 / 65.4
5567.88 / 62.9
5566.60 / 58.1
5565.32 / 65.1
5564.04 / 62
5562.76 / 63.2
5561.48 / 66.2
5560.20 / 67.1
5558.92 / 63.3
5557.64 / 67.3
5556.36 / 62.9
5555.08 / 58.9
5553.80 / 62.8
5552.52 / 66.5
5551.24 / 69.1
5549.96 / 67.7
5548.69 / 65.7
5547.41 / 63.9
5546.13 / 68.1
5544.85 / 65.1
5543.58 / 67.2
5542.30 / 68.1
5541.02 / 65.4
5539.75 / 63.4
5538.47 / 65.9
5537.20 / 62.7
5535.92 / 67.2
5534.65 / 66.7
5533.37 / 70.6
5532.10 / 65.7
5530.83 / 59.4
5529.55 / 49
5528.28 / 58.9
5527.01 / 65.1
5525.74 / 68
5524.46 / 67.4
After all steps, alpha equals 9.8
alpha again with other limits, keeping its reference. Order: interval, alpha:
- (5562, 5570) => 3.8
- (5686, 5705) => 1.2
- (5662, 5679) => 0.9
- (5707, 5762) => 0.8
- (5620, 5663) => 1.8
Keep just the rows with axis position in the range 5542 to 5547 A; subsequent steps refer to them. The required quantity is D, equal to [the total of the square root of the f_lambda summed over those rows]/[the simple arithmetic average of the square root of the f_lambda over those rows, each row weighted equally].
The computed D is 4.0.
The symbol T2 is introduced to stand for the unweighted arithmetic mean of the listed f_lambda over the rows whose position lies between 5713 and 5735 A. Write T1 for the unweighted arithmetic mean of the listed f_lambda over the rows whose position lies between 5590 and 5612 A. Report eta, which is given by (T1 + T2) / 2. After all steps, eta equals 64.7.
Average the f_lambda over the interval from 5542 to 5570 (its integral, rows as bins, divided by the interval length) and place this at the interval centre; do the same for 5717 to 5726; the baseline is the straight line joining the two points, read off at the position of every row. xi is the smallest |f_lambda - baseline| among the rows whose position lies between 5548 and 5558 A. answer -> 1.2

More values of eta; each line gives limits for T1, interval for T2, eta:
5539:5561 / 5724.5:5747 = 66.1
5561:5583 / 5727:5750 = 64.7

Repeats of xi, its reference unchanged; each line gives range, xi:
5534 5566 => 0.2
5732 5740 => 1.0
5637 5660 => 0.2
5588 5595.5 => 0.5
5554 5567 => 0.2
